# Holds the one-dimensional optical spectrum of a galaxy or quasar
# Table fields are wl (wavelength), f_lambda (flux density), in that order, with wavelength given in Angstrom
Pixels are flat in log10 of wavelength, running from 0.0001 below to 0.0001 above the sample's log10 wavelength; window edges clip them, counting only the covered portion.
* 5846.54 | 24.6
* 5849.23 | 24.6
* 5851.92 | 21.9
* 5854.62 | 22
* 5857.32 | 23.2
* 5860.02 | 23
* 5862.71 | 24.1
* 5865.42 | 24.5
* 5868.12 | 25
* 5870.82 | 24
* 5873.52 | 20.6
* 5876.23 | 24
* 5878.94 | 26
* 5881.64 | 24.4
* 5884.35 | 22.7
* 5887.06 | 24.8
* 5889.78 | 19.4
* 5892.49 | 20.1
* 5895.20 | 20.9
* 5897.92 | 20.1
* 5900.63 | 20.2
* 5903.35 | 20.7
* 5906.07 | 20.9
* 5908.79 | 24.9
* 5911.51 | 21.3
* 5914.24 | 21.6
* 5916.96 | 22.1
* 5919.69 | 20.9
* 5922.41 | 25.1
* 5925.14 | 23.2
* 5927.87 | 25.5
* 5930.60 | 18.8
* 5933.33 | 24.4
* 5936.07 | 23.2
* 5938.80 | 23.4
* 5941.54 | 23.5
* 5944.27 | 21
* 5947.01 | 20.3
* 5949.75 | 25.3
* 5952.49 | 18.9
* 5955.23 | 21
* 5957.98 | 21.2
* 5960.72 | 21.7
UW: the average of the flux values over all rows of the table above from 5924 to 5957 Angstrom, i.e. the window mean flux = 22.4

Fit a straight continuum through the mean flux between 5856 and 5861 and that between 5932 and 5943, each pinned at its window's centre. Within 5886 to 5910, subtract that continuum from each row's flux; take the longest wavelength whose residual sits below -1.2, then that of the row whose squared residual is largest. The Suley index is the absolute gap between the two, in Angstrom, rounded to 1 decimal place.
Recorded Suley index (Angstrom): 16.3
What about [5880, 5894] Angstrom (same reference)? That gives 2.7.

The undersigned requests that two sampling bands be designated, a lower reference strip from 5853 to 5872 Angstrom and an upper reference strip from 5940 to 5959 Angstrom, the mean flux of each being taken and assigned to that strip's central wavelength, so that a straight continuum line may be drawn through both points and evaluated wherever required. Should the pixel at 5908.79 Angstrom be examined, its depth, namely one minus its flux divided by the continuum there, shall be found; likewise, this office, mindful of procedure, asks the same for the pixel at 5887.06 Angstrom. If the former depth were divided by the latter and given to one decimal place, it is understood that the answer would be 1.4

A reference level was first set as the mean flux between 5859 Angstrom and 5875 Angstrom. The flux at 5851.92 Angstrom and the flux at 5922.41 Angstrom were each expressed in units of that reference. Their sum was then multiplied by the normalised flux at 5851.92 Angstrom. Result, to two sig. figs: 1.9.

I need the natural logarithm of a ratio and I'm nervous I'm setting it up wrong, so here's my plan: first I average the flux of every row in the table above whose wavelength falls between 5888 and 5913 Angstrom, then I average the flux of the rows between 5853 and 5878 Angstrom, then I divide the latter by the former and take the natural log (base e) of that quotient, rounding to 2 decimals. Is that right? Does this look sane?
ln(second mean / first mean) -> 0.11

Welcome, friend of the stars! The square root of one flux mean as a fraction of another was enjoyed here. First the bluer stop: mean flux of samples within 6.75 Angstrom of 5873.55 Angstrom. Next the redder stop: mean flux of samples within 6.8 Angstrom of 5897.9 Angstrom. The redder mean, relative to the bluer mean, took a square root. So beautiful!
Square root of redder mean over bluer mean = 0.92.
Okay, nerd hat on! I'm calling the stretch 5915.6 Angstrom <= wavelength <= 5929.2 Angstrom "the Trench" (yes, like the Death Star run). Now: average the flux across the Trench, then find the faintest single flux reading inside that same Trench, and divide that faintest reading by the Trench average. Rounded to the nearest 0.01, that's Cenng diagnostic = 0.89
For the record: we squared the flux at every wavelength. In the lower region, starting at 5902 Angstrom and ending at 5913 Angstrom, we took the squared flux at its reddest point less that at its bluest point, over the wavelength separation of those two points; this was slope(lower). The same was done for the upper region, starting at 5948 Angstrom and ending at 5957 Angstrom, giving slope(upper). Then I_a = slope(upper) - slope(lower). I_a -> -39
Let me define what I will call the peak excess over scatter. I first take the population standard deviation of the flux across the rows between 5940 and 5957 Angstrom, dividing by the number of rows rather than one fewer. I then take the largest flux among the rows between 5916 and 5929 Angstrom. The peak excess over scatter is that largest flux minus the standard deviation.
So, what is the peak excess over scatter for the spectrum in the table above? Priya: 23.4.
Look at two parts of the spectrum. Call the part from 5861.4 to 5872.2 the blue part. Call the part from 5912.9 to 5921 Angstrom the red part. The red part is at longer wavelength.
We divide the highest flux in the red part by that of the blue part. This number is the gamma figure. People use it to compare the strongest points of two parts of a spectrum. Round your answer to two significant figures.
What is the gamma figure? 0.88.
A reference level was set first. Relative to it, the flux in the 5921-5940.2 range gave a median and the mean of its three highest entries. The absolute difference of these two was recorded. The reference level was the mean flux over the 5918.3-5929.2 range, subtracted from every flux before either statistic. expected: 1.6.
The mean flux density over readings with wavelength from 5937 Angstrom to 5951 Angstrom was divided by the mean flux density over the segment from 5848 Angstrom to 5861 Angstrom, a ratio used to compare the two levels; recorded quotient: 0.99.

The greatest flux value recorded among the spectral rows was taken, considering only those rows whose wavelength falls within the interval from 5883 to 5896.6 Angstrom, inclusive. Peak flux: 24.8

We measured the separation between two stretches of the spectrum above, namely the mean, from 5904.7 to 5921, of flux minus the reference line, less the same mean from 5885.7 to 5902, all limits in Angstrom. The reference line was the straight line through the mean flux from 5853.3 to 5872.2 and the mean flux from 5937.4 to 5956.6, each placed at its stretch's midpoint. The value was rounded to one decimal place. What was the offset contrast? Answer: 1.4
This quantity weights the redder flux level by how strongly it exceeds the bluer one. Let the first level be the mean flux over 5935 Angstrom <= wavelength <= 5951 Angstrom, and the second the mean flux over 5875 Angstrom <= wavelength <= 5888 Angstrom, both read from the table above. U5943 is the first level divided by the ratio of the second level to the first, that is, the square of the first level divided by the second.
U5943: 21.3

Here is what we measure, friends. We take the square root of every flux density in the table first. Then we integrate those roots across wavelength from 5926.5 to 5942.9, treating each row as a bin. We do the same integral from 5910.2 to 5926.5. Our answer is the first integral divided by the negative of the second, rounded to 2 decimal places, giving -1.02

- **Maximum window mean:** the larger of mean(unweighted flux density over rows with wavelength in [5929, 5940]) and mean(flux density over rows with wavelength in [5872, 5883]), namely 23.8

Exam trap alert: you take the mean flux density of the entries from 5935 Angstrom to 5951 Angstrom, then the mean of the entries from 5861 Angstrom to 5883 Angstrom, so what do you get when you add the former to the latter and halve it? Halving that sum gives 23.4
